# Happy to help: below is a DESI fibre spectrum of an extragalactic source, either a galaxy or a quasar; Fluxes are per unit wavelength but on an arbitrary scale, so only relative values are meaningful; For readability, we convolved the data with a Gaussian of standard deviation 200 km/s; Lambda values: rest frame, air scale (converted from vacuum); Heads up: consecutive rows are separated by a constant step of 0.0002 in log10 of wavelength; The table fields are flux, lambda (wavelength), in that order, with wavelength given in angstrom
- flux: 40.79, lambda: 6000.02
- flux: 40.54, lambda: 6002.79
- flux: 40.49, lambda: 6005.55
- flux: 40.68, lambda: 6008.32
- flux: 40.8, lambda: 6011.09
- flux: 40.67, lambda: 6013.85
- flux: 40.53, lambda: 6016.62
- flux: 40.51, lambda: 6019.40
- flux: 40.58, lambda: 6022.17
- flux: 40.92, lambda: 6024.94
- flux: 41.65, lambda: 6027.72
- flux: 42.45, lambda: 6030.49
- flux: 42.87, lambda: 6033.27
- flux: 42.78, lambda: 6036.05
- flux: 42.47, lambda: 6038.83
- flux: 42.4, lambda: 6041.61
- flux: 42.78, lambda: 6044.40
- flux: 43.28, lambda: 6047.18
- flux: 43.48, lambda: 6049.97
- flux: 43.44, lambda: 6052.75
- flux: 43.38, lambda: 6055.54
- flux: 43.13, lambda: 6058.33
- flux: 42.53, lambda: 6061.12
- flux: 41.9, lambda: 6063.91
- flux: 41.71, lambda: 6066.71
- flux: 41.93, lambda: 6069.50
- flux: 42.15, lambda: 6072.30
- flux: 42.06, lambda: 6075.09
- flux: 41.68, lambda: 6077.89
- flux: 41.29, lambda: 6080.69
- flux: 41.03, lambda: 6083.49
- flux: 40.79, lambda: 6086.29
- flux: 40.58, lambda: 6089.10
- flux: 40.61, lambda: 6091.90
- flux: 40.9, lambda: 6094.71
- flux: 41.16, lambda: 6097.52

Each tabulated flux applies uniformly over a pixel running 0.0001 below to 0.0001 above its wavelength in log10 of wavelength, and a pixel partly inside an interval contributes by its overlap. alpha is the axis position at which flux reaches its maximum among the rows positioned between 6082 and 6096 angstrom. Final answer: 6083.49 angstrom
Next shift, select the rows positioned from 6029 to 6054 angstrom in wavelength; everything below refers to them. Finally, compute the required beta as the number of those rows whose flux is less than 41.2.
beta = 0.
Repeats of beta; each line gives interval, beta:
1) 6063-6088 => 2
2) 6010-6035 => 6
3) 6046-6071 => 0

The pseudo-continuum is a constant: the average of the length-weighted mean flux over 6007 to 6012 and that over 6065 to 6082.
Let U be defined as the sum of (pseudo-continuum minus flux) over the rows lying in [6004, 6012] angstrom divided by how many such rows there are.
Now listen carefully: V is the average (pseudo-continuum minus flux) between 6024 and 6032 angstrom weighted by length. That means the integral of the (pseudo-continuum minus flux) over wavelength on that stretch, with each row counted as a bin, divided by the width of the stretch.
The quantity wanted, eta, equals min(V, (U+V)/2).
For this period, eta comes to -0.5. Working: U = 0.6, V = -0.5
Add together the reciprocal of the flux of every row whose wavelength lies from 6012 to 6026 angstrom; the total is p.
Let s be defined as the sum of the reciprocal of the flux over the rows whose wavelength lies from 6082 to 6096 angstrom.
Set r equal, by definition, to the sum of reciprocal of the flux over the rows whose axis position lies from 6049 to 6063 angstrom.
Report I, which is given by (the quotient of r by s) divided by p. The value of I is 7.7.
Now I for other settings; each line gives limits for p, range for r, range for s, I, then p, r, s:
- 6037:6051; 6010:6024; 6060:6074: 8.9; 0.117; 0.123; 0.119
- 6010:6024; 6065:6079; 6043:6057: 8.4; 0.123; 0.119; 0.116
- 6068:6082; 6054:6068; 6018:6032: 8.1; 0.120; 0.118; 0.121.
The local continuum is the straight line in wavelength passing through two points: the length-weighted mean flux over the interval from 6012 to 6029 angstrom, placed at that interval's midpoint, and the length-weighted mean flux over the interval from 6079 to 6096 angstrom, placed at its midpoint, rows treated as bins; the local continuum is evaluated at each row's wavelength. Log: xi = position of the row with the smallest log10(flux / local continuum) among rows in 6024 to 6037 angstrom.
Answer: 6024.94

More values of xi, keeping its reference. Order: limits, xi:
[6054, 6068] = 6066.71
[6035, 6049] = 6041.61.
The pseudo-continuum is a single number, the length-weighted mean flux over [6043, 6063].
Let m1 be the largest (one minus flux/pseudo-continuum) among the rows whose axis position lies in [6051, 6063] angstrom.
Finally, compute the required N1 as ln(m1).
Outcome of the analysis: -4.30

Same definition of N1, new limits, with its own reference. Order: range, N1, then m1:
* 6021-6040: -2.83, 0.059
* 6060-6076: -3.42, 0.033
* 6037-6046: -4.10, 0.017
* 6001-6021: -2.80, 0.061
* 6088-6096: -2.83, 0.059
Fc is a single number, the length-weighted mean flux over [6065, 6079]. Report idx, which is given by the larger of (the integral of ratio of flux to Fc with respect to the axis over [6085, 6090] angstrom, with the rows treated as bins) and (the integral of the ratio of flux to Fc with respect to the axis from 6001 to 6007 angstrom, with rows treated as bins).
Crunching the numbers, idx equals 5.8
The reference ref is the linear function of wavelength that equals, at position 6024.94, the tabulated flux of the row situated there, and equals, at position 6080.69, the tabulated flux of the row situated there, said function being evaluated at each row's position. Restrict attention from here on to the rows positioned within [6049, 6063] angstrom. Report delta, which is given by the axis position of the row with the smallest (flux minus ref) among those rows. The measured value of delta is 6061.12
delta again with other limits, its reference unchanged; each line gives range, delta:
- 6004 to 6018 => 6016.62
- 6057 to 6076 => 6066.71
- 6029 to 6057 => 6041.61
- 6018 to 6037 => 6019.40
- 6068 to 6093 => 6089.10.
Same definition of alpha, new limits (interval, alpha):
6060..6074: 6061.12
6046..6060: 6049.97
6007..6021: 6011.09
